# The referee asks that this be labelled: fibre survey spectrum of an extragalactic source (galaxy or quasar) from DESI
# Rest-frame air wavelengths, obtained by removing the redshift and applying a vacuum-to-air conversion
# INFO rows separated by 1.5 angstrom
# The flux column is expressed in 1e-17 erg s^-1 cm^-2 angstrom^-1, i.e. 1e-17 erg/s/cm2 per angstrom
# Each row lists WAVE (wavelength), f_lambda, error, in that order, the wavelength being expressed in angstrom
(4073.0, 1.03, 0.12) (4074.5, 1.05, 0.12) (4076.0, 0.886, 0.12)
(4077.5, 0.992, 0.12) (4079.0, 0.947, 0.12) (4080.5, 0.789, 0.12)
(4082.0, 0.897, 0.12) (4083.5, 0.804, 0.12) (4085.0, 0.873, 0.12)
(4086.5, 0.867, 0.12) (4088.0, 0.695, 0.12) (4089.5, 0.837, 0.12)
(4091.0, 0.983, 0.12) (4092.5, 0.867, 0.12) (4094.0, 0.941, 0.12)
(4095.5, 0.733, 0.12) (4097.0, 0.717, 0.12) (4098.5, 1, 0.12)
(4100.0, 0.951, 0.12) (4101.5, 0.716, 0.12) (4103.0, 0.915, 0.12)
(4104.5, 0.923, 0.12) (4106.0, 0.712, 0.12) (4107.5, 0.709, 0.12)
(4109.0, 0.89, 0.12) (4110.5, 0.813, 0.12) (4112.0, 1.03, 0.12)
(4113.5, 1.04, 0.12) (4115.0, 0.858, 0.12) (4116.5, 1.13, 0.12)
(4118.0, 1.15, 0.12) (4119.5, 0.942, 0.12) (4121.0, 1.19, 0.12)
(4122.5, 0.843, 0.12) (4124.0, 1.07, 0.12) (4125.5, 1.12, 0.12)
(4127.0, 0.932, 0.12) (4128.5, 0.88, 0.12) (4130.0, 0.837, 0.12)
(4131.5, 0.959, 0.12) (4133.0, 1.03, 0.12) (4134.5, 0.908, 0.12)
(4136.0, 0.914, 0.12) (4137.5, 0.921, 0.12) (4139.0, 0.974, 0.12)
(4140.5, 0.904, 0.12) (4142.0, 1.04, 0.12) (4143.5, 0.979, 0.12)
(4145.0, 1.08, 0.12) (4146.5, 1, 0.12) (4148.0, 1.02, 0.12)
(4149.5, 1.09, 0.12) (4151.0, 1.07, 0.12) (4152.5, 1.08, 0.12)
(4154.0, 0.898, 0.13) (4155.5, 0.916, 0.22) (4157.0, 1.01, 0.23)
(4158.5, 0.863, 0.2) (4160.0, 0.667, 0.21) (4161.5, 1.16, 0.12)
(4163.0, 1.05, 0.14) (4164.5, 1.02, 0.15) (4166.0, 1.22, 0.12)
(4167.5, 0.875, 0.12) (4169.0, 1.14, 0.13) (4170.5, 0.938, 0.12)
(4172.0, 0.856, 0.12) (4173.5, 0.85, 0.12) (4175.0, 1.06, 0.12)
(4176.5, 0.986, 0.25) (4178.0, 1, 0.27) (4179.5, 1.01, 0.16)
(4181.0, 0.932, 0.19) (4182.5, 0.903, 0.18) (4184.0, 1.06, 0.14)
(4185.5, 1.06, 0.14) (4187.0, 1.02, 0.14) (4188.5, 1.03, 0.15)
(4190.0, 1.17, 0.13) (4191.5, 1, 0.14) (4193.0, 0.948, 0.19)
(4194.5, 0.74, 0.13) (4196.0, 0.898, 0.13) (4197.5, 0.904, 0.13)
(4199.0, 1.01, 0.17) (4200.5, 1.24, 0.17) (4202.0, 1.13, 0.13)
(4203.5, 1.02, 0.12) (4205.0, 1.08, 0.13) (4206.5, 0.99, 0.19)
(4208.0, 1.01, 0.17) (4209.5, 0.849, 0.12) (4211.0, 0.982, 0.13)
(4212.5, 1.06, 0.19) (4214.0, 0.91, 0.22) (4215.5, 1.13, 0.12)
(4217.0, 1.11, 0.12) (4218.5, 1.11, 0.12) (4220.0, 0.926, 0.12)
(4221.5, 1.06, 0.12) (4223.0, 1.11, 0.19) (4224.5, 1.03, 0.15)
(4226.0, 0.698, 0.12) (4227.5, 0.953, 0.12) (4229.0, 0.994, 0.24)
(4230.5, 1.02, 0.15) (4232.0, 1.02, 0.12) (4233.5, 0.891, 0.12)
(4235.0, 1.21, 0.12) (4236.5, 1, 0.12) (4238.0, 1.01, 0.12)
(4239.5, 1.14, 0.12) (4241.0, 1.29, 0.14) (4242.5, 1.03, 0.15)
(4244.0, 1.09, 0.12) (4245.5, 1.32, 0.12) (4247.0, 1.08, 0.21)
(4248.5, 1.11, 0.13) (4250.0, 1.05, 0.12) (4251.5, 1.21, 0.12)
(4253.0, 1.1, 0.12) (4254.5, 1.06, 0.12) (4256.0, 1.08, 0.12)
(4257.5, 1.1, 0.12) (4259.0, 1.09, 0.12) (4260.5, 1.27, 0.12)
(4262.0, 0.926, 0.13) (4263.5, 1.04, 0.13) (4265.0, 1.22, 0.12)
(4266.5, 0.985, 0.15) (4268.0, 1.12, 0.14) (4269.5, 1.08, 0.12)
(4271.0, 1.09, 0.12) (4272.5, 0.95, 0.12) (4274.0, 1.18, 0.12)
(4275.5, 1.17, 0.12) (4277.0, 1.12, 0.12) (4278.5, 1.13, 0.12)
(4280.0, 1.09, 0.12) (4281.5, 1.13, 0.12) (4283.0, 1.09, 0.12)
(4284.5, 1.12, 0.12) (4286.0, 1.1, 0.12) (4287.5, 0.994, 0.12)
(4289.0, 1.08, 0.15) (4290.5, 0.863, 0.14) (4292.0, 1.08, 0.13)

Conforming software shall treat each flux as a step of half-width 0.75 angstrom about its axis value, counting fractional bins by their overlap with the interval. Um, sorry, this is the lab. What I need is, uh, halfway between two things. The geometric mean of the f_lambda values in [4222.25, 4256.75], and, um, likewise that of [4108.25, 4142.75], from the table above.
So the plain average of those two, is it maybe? 1.01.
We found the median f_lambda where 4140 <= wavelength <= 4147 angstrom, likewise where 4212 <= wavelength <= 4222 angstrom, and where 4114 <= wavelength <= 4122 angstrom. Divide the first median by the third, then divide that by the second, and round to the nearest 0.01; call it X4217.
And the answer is 0.83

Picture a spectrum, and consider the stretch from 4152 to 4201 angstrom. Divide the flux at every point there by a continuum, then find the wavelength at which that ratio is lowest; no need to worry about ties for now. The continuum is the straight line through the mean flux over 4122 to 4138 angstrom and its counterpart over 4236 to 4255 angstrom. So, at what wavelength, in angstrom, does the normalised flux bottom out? 4160.0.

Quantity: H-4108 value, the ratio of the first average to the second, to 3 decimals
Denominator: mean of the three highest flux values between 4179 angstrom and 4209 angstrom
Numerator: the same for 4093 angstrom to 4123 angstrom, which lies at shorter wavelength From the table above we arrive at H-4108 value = 0.980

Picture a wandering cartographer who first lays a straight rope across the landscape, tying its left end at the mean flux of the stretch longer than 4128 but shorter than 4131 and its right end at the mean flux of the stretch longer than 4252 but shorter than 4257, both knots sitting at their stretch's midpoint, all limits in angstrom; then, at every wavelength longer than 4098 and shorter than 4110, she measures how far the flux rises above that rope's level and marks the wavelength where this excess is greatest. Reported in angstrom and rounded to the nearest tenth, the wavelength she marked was 4098.5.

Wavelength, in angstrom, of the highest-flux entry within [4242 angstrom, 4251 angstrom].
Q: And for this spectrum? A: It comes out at 4245.5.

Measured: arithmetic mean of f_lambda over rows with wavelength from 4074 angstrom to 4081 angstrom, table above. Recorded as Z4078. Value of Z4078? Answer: 0.93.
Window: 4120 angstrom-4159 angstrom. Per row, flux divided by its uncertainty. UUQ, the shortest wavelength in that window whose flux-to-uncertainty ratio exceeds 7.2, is 4121.0 angstrom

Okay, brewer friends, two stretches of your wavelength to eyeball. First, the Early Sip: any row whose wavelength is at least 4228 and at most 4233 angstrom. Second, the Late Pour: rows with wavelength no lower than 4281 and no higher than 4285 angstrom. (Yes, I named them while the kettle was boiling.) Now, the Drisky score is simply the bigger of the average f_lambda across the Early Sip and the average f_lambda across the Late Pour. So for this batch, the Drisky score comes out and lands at 1.11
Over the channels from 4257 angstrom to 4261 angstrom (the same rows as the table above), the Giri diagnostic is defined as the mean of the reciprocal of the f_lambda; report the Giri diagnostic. 0.87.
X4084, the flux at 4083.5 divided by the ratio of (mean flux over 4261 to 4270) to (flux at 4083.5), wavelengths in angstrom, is 0.61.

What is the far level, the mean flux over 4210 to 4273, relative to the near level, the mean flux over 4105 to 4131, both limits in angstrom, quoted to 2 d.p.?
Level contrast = 1.12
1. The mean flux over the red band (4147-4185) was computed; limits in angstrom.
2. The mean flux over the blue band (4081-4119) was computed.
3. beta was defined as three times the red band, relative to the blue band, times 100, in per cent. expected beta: 336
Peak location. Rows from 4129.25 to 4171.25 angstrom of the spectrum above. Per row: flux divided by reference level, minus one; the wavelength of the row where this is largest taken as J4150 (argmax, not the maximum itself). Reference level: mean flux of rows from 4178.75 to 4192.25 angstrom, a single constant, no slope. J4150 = 4166.0 angstrom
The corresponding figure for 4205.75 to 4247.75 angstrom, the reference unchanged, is 4245.5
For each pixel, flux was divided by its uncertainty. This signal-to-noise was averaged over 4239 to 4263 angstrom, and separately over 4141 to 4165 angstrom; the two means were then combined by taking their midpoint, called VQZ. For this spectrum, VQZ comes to 8.05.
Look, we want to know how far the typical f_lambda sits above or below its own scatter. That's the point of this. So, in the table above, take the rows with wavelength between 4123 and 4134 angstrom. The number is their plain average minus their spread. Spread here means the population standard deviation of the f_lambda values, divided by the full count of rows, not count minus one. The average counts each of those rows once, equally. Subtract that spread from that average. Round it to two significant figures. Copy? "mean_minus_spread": 0.88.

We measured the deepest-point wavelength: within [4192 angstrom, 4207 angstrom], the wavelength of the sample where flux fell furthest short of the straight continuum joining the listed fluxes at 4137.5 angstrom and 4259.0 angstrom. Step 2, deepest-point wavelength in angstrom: 4194.5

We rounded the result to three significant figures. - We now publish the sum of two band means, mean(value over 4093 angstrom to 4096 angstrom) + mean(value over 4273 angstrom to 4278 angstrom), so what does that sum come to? 1.99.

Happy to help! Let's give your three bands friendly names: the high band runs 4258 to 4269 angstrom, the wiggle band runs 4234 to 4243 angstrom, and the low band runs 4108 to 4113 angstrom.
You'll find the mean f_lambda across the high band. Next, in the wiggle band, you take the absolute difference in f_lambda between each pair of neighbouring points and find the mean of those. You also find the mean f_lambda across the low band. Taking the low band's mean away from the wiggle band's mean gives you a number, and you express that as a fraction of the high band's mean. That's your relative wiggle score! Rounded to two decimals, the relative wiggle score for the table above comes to -0.69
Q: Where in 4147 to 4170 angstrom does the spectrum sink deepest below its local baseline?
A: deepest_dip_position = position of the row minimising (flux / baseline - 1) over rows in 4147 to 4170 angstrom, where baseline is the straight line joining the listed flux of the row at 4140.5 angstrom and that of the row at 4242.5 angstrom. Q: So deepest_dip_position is 4160.0 angstrom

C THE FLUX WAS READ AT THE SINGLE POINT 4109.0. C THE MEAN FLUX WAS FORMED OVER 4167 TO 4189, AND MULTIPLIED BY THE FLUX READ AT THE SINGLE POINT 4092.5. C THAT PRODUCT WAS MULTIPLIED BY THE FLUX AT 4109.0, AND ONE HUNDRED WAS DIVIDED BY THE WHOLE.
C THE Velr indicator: 132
